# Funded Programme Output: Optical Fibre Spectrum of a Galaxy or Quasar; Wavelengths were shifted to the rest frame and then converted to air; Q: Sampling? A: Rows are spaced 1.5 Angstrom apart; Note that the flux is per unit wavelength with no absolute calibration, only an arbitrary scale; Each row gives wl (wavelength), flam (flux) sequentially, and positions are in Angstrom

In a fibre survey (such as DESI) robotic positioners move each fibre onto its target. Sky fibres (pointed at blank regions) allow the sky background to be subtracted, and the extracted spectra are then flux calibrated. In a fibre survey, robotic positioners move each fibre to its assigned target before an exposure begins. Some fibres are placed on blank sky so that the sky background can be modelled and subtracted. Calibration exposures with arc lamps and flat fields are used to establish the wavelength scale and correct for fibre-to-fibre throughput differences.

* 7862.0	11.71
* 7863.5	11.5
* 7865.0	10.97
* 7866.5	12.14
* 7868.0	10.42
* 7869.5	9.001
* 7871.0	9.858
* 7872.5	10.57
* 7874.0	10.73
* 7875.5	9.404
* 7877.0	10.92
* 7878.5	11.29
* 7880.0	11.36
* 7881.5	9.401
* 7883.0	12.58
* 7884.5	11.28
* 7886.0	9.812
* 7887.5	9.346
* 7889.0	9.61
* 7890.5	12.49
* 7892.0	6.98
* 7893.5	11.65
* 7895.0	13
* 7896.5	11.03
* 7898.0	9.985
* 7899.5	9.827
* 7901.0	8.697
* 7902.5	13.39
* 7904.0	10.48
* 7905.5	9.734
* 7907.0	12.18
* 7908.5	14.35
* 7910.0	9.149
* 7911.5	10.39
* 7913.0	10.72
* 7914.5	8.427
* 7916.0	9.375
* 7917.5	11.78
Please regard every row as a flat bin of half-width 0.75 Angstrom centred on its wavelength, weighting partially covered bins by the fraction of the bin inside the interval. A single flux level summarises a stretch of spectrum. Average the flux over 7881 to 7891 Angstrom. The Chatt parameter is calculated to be 10.6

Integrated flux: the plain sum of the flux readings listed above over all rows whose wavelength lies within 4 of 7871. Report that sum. 51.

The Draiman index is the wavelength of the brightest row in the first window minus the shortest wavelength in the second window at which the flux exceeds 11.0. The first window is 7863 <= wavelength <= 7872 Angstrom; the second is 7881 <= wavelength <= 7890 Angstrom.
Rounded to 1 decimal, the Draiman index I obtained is -16.5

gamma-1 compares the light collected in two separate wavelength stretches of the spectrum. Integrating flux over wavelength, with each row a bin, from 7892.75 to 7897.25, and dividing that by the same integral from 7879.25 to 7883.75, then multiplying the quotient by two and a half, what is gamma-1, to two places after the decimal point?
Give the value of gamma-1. 2.68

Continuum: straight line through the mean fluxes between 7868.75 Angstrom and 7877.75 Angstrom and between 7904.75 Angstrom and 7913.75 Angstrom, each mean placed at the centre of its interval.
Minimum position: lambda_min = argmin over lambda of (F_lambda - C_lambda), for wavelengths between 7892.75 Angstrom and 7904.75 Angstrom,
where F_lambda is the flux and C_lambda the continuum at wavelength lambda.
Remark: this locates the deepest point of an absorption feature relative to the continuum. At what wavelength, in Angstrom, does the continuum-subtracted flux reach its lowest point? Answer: 7901.0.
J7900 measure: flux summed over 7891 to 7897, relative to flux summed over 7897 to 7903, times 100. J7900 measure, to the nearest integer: 102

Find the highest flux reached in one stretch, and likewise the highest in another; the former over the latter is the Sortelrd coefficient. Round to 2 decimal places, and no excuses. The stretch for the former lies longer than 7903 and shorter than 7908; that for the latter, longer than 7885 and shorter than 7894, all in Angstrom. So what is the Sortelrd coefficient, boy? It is 0.98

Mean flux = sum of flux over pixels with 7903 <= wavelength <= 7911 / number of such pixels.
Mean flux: 11.2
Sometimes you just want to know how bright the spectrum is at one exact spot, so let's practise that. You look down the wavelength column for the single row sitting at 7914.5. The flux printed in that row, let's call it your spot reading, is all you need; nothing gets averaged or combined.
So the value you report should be 8.427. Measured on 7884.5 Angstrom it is 11.28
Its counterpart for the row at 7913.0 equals 10.72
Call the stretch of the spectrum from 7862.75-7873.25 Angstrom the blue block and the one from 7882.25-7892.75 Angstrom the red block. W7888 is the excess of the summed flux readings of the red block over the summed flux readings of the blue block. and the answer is -2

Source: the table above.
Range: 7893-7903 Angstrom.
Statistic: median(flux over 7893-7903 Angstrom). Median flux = 11.0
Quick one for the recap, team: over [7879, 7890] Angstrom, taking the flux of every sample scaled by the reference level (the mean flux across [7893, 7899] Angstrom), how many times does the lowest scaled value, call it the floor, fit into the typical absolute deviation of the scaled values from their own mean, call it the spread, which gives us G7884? 0.12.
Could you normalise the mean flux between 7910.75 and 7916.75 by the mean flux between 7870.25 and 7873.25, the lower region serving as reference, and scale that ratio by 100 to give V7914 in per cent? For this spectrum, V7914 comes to 95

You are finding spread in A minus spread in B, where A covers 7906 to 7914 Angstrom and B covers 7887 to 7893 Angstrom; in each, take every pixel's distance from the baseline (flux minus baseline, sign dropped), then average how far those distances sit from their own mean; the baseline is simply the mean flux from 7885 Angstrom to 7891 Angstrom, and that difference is 0.2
